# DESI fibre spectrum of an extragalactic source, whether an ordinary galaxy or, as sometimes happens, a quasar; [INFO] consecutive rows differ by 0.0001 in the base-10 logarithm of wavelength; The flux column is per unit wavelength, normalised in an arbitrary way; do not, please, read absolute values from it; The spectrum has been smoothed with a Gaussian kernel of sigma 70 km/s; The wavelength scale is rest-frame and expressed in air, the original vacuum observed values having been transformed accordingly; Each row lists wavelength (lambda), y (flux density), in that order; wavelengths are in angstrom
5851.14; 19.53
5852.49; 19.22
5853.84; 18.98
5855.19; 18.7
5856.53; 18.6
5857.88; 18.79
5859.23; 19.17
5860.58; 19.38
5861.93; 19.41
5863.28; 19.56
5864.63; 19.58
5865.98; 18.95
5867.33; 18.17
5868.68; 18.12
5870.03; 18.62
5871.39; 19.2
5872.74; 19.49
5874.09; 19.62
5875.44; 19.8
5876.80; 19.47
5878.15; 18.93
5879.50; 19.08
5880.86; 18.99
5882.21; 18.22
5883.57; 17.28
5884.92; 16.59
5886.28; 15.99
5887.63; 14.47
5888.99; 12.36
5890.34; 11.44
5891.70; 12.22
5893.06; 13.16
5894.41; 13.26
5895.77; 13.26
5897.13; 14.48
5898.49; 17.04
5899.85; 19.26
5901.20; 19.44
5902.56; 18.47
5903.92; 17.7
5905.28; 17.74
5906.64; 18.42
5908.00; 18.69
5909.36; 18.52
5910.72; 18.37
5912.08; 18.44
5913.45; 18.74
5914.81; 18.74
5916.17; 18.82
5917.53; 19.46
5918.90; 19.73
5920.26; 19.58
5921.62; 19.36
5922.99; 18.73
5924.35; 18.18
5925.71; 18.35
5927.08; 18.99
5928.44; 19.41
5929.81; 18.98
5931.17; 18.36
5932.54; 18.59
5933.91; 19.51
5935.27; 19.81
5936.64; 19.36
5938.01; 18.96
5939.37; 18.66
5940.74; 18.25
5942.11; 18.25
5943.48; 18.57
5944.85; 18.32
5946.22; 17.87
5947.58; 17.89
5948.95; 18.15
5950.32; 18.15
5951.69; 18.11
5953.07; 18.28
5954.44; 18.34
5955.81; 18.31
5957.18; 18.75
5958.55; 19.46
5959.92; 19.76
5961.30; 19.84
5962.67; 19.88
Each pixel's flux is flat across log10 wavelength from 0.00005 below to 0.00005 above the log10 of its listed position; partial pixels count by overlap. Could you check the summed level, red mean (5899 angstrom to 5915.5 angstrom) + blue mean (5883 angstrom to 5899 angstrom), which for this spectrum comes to 32.8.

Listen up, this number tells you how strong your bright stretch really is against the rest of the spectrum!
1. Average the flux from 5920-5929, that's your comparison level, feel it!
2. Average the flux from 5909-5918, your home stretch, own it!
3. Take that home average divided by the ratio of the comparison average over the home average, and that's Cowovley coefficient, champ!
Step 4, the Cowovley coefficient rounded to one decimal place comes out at 18.5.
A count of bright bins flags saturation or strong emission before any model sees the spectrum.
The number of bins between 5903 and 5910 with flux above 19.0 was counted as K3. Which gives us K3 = 0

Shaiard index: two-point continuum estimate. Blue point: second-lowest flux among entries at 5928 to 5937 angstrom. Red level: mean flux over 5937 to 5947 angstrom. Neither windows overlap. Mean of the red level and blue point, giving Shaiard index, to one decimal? 18.5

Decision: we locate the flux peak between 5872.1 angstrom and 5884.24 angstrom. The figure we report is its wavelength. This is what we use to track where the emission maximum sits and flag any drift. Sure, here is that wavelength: 5875.44 angstrom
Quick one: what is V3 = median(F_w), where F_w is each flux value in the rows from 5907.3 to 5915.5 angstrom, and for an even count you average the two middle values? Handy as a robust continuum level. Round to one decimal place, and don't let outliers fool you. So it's 18.6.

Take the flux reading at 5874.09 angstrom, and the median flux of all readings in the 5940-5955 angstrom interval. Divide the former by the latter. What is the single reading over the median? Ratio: 1.08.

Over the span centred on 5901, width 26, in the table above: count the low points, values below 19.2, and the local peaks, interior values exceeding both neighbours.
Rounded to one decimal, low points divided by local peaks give 8.5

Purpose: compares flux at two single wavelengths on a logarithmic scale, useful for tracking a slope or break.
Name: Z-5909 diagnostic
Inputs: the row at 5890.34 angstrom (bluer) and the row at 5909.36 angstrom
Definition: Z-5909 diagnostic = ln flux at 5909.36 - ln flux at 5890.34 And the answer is 0.48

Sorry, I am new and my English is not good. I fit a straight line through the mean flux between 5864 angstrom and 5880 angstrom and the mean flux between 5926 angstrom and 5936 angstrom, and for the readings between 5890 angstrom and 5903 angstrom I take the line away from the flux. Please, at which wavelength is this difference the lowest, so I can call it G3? 5890.34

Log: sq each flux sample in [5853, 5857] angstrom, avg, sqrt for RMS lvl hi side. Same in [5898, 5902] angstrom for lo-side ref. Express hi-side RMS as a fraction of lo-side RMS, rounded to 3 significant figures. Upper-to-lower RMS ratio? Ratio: 1.01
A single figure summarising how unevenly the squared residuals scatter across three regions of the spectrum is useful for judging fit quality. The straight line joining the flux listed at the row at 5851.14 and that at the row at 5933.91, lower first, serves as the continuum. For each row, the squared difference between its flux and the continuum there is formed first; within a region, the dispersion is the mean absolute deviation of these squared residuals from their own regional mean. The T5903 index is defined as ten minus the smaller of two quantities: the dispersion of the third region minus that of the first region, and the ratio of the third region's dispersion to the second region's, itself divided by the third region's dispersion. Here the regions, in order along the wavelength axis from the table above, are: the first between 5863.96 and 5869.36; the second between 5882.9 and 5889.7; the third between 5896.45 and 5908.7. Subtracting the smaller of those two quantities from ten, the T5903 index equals 10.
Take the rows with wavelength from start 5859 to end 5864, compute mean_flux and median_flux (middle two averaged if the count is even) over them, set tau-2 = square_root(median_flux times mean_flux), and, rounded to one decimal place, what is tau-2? 19.4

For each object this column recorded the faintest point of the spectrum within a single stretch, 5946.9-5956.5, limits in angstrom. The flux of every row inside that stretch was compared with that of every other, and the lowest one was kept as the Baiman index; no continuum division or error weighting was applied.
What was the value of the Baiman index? 17.89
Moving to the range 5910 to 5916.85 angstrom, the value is 18.37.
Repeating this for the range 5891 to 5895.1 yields 12.22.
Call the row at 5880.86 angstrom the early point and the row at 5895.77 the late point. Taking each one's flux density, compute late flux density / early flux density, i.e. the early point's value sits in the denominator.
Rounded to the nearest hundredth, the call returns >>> 0.70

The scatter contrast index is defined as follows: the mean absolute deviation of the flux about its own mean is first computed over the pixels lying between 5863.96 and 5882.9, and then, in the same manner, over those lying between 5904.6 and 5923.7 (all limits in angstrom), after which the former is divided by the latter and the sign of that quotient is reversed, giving -1.1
